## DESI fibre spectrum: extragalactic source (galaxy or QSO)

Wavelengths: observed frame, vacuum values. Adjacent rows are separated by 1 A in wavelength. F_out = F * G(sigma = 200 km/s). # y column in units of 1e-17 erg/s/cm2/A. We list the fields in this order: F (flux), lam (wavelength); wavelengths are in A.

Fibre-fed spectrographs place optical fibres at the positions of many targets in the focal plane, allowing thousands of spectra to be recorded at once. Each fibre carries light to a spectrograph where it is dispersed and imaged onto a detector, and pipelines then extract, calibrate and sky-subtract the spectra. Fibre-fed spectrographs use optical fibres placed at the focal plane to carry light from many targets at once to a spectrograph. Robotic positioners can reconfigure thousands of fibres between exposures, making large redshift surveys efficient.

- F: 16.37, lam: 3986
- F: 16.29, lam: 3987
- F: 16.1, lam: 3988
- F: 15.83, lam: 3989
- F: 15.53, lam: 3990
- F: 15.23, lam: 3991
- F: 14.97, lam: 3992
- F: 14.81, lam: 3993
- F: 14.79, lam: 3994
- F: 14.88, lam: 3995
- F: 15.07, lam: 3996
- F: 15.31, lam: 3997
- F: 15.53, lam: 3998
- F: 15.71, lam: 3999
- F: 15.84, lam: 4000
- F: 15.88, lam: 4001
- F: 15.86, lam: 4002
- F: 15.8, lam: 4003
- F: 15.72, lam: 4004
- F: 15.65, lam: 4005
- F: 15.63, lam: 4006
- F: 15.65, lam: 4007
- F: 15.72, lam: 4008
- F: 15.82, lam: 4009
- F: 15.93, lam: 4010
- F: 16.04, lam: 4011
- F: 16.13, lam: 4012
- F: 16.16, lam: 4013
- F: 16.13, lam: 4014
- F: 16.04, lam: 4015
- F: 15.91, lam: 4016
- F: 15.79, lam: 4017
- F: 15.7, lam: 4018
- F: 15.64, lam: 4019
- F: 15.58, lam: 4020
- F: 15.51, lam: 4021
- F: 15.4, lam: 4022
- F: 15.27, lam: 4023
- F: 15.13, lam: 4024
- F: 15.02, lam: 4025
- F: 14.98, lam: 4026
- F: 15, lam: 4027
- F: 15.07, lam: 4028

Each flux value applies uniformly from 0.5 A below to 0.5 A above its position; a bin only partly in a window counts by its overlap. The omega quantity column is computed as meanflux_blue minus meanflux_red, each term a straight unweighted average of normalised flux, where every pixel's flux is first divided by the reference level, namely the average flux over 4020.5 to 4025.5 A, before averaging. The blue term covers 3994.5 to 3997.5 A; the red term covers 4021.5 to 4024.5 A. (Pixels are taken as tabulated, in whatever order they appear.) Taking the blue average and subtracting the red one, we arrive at -0.012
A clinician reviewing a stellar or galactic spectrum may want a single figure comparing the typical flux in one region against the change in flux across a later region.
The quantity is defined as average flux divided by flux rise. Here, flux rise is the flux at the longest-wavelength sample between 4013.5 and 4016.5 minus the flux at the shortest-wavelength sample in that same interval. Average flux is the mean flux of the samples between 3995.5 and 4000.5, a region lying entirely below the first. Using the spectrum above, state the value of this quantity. -70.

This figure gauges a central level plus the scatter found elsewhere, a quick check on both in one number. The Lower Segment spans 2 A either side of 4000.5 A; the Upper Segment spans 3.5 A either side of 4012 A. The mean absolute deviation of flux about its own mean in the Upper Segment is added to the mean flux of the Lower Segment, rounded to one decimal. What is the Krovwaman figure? 15.9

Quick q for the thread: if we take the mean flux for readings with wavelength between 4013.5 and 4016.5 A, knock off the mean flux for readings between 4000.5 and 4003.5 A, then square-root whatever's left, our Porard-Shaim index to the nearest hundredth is 0.42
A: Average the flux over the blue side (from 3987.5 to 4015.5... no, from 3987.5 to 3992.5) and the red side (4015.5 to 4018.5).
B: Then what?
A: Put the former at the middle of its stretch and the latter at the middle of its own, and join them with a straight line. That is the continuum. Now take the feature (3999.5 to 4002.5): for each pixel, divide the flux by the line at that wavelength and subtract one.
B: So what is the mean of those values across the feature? 0.014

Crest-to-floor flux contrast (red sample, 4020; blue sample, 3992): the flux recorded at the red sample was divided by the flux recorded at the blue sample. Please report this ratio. 1.04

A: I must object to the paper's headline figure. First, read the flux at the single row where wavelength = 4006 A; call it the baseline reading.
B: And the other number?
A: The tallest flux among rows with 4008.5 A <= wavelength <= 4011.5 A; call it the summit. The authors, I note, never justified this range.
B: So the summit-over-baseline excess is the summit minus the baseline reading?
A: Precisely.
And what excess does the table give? 0.4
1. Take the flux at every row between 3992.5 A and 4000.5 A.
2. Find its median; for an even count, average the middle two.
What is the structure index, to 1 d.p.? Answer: 15.2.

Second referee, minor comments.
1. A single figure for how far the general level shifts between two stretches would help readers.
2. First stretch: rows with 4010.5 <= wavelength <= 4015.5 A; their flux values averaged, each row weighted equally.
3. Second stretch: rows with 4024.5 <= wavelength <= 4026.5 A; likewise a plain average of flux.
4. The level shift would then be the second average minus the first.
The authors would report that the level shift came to -1.1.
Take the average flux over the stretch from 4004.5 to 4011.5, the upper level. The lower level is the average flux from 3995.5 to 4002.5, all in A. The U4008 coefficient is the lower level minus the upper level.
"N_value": -0.18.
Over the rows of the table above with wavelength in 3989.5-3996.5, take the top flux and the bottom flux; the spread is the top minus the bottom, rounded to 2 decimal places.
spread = 0.74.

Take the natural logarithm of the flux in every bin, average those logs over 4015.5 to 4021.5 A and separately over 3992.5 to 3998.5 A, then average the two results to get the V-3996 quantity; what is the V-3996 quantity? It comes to 2.733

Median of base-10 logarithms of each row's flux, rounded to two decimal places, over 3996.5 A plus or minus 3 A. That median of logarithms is 1.18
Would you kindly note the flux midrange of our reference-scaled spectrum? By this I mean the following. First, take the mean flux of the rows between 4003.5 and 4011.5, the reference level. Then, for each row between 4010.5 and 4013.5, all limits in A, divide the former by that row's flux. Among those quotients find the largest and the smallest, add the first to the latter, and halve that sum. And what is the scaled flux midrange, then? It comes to 0.980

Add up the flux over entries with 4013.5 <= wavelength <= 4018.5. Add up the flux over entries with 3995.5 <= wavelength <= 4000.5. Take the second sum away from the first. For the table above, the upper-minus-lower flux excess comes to 2.1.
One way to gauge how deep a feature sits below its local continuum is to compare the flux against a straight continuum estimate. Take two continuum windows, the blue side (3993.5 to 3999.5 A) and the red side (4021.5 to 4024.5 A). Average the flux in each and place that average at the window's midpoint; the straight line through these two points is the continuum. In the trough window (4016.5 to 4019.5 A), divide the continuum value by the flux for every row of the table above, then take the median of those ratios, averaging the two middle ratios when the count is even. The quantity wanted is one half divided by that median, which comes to 0.515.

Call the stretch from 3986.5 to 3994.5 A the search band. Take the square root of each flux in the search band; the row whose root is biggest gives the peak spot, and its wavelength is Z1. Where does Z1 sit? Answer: 3987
